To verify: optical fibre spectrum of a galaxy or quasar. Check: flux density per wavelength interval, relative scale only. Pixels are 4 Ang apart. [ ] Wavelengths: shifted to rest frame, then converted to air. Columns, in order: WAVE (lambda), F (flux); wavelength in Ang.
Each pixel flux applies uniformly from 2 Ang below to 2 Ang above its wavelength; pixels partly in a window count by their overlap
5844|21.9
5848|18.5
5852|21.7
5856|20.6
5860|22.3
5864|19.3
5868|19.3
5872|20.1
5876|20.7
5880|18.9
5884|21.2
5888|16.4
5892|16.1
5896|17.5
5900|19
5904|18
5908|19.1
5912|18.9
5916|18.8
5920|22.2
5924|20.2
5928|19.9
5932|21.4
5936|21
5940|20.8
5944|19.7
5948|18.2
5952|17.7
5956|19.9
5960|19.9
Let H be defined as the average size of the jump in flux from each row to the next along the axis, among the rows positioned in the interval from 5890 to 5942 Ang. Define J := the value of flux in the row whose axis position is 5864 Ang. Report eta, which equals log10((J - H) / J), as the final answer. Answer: -0.025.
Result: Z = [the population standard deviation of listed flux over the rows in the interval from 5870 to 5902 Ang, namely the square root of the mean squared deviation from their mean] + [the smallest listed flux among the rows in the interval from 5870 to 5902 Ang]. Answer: 17.9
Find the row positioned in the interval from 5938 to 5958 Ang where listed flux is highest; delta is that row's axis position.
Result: 5940 Ang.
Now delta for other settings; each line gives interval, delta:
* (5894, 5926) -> 5920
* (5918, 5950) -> 5920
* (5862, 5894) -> 5884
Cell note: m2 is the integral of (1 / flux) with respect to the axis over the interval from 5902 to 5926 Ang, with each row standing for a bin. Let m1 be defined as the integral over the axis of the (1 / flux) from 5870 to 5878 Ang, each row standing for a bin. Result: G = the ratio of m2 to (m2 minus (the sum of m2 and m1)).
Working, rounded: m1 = 0.4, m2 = 1.23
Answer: -3.1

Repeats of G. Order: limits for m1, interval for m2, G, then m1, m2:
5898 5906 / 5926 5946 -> -2.3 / 0.4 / 0.97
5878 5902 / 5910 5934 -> -0.9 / 1.3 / 1.19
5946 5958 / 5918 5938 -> -1.5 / 0.6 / 0.96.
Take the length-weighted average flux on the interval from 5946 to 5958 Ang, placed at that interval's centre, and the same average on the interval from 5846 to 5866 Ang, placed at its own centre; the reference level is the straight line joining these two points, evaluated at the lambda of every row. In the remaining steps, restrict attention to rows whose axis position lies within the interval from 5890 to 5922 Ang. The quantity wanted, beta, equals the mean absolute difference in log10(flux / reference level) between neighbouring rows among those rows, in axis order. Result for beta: 0.029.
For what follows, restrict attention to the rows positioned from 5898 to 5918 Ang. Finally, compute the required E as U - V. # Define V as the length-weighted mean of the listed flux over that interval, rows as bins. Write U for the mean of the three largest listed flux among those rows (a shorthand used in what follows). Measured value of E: 0.24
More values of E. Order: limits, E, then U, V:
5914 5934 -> 0.77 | 21.3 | 20.5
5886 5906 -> 0.77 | 18.2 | 17.4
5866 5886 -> 0.63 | 20.7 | 20.0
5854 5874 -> 0.68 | 21.0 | 20.3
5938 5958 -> 0.87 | 20.1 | 19.3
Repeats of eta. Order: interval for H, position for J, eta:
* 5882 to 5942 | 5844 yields -0.027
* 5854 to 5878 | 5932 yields -0.025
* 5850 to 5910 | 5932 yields -0.032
